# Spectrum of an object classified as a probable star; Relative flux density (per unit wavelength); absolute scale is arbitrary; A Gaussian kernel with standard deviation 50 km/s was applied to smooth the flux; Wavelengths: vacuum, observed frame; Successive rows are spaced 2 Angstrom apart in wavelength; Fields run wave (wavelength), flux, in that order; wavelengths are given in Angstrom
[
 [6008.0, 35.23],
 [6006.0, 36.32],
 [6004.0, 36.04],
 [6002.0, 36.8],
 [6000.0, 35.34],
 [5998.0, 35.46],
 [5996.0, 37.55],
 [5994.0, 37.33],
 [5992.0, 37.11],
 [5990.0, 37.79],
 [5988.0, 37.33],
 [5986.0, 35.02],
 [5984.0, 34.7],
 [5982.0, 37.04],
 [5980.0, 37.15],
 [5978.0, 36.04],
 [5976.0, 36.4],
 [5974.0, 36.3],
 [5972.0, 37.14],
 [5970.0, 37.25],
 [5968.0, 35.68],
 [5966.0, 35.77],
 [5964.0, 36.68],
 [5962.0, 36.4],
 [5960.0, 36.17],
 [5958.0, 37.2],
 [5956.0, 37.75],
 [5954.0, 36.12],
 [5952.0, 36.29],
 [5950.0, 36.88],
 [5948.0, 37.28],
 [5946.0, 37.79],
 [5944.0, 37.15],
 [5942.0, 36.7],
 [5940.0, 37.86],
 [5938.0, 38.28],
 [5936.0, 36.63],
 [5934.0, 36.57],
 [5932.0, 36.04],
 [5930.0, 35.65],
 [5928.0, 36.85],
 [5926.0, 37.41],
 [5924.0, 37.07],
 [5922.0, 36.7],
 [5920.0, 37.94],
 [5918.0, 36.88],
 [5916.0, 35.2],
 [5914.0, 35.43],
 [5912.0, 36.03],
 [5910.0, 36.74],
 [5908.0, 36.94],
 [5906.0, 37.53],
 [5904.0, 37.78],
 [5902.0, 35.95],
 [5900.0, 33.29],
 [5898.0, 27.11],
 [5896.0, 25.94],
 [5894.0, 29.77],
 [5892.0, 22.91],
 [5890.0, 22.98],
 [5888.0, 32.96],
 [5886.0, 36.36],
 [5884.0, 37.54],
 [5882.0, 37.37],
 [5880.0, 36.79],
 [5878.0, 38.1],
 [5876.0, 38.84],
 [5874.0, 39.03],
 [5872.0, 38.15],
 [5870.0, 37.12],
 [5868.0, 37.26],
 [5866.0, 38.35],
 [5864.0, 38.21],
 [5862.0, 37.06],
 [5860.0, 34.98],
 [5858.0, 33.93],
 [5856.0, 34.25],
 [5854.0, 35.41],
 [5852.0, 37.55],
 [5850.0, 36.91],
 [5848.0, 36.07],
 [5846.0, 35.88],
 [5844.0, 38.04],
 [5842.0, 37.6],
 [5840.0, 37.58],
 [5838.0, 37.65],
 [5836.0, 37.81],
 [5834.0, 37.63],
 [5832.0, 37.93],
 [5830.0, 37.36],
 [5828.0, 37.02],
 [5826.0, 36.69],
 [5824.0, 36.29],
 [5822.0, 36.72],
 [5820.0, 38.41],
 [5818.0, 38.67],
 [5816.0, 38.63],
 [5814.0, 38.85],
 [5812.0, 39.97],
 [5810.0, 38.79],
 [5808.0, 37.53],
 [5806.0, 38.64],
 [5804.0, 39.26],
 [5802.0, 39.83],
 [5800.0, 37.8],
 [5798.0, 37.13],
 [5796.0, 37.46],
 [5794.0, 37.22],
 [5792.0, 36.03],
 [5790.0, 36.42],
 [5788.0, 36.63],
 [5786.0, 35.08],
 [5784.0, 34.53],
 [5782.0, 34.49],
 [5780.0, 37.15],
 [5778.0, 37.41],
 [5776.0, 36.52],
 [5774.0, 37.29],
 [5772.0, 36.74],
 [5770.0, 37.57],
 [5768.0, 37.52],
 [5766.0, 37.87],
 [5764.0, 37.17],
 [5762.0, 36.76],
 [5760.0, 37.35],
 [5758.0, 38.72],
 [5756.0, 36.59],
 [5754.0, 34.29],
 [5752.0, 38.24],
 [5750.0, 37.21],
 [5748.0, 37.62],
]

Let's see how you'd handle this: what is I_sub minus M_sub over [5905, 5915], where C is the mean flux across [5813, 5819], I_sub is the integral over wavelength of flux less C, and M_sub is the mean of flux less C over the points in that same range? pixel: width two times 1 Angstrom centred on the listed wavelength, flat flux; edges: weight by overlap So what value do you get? -20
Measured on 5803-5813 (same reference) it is 1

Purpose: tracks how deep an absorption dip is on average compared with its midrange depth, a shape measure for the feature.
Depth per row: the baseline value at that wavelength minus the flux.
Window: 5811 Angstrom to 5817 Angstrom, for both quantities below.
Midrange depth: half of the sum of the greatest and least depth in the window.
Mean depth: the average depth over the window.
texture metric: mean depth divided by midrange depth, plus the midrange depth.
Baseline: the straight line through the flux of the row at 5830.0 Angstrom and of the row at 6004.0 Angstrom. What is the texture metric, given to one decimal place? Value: -0.9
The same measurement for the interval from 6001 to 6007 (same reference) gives 0.6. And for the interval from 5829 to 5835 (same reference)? 0.7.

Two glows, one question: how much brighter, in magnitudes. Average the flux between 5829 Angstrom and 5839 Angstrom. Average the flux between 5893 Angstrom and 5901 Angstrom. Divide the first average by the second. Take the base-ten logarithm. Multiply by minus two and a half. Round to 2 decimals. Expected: -0.28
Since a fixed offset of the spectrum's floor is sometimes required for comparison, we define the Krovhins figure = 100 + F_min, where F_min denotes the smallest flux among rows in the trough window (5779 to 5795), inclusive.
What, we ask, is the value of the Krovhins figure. 134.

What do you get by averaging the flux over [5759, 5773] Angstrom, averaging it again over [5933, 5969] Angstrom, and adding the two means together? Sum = 74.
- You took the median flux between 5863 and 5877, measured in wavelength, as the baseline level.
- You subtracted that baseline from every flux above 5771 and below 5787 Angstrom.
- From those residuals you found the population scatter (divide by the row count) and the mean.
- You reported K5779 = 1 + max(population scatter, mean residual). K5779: 2.2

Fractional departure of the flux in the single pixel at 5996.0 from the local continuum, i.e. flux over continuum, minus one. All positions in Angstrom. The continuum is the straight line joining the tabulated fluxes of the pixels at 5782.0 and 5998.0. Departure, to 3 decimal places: 0.059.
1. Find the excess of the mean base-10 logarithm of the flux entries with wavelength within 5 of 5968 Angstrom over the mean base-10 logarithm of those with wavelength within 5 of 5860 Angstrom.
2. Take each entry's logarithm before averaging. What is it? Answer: 0.010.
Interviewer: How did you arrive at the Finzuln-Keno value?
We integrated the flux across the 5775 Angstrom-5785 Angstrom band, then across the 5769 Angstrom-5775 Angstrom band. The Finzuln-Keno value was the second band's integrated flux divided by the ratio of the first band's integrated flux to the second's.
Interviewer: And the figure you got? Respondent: 138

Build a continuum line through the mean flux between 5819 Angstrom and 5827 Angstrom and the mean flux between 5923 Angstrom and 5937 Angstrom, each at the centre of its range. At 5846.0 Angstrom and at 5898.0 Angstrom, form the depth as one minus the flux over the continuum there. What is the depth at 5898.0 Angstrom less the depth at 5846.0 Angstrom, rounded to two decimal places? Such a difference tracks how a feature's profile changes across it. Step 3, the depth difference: 0.23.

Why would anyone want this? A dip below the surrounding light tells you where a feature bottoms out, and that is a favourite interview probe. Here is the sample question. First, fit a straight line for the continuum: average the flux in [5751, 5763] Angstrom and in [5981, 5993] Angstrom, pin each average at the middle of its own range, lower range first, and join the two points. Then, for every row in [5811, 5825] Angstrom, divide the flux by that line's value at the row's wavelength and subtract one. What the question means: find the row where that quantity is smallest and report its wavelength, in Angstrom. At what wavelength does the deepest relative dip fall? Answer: 5824.0 Angstrom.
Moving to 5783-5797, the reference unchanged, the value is 5784.0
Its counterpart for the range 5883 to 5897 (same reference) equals 5892.0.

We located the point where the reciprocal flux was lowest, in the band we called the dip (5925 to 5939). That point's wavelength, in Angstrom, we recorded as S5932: 5938.0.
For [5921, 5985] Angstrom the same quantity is 5938.0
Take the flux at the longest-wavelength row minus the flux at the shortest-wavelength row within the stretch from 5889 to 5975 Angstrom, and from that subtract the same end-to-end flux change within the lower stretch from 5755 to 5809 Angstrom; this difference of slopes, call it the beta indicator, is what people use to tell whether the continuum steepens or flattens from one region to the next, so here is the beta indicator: 12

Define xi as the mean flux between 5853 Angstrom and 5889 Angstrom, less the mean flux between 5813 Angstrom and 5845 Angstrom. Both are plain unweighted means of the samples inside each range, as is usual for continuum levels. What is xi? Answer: -0.9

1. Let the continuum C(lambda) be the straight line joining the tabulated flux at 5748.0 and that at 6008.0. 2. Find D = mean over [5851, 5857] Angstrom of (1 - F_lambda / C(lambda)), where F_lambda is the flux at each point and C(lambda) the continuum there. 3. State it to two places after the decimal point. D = 0.02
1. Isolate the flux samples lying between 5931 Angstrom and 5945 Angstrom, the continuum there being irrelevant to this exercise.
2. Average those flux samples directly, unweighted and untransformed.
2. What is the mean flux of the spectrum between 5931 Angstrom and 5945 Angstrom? 37.0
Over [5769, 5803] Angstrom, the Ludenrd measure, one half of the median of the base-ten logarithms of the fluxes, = 0.785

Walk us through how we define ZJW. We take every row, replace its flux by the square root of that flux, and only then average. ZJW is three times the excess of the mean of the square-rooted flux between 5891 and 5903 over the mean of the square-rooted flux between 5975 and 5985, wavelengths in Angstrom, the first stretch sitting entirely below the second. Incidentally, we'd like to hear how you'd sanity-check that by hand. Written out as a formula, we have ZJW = -1.9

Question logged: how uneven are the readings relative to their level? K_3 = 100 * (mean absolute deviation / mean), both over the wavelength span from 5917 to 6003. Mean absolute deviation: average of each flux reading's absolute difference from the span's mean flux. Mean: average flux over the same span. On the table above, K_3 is 1.8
